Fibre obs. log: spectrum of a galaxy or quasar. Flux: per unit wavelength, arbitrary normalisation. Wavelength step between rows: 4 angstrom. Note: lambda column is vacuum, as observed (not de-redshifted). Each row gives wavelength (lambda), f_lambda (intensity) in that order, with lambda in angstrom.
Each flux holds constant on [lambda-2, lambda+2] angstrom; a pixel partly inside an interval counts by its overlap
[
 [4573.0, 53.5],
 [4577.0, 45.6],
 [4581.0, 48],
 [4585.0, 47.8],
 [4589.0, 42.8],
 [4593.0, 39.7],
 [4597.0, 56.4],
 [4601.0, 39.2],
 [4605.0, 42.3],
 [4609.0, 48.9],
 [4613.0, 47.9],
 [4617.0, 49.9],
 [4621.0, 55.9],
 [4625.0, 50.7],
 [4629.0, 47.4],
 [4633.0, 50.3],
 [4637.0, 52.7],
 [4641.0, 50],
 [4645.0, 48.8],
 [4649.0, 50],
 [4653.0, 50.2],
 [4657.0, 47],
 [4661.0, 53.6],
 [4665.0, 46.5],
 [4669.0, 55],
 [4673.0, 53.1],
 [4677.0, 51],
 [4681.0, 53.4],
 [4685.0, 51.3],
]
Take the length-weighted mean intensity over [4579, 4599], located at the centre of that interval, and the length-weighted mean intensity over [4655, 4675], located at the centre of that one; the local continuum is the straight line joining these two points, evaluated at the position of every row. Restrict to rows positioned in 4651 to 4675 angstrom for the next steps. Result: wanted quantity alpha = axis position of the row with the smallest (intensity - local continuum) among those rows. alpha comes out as 4665.0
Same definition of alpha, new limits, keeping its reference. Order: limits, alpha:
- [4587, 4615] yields 4601.0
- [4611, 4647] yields 4629.0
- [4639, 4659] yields 4657.0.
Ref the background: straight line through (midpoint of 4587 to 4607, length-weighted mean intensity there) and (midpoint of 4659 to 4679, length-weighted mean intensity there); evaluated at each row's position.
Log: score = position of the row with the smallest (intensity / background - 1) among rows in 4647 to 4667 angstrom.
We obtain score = 4665.0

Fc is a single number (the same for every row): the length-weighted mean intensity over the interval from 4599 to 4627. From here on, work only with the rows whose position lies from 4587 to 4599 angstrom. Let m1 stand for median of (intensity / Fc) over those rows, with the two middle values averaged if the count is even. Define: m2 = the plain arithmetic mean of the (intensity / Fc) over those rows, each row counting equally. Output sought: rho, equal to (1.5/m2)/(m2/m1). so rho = 1.43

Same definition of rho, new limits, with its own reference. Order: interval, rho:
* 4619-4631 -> 1.38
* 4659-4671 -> 1.44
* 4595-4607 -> 1.44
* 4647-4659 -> 1.49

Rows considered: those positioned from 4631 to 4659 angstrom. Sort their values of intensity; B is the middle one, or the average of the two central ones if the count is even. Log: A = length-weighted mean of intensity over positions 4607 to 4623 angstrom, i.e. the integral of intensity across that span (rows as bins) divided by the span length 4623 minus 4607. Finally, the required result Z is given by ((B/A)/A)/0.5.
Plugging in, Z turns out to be 0.039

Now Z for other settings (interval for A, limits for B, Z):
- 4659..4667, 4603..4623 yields 0.039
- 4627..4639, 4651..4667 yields 0.039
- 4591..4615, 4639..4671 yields 0.048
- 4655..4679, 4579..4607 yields 0.033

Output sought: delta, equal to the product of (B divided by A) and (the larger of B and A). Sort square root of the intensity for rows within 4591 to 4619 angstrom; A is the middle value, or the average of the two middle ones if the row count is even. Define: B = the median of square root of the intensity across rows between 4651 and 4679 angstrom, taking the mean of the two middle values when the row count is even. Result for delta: 7.4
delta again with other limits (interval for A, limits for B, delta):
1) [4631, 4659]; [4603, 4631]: 7.0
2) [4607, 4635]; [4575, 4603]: 6.8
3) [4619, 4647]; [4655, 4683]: 7.5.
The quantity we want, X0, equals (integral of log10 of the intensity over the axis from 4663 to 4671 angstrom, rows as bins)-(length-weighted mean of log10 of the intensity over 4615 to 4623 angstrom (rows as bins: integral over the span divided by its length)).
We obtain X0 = 11.9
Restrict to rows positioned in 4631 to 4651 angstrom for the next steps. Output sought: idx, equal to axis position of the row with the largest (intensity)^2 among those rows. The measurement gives 4637.0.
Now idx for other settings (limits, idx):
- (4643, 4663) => 4661.0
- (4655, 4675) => 4669.0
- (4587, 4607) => 4597.0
